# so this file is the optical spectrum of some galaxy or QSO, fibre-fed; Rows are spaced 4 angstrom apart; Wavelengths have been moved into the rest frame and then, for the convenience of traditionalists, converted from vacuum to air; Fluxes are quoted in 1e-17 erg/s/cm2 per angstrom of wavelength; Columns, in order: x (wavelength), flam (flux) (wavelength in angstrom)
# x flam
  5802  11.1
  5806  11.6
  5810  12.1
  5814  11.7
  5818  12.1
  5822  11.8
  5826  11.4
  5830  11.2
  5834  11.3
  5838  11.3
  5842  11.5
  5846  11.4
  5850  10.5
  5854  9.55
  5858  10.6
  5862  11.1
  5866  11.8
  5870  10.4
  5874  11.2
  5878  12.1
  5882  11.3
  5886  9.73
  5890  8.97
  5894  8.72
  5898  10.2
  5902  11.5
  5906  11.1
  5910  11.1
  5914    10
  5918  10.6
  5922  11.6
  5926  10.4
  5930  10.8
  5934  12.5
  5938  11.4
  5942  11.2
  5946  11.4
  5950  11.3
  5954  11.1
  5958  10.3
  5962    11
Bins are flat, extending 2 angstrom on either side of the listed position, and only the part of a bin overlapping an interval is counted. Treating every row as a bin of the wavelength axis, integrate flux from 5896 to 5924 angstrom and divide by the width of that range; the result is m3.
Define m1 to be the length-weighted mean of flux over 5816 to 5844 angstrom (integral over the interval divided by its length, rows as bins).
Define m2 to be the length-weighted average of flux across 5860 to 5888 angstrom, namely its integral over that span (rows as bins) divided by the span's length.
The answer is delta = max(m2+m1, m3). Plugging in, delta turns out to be 22.6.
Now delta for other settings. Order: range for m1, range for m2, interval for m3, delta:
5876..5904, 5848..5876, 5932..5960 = 21.1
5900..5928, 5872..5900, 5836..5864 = 21.2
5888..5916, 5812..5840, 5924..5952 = 21.8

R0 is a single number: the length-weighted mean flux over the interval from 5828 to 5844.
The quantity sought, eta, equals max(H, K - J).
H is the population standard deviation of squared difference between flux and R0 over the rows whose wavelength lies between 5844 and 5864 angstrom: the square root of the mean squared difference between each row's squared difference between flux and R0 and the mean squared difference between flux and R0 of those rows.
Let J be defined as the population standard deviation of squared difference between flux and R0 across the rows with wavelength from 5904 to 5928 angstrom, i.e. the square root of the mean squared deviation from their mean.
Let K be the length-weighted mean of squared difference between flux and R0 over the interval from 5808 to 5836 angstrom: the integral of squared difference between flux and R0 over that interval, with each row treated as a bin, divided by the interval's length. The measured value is 1.2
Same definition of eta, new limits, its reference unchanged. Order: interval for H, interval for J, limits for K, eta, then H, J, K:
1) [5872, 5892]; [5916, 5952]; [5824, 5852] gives 2.1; 2.1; 0.46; 0.11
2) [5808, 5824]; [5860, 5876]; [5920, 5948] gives 0.2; 0.2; 0.34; 0.37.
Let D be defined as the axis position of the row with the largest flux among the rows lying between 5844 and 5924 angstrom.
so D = 5878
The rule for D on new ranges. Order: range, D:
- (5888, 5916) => 5902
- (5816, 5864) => 5818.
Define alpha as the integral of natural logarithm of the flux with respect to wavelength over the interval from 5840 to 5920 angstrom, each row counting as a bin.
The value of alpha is 189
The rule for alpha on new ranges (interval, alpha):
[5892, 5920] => 66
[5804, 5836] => 79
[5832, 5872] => 96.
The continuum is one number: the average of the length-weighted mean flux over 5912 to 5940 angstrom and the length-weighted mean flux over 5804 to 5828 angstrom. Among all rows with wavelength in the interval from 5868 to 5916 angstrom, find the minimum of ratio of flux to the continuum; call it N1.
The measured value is 0.76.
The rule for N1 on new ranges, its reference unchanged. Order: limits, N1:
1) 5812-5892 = 0.79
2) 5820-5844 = 0.98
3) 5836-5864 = 0.84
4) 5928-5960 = 0.90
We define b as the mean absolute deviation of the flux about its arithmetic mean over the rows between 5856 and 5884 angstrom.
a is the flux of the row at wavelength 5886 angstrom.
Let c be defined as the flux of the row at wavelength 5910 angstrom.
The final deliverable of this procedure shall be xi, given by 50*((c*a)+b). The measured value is 5422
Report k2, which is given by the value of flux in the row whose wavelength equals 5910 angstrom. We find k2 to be 11.1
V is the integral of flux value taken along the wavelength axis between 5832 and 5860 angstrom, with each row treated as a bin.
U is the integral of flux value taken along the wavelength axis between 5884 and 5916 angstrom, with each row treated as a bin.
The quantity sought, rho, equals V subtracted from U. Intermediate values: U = 325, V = 305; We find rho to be 21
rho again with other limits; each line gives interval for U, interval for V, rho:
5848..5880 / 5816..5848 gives -19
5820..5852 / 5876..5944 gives -371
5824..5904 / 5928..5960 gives 503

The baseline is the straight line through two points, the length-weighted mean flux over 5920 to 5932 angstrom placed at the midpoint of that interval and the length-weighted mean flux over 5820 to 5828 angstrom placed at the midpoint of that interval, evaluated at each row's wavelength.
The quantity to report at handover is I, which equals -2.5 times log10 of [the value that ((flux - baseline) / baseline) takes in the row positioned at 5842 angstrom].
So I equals 7.0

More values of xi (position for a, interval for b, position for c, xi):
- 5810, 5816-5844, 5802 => 6728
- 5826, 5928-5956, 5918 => 6058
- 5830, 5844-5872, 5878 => 6805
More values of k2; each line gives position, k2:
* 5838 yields 11.3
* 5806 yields 11.6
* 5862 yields 11.1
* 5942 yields 11.2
